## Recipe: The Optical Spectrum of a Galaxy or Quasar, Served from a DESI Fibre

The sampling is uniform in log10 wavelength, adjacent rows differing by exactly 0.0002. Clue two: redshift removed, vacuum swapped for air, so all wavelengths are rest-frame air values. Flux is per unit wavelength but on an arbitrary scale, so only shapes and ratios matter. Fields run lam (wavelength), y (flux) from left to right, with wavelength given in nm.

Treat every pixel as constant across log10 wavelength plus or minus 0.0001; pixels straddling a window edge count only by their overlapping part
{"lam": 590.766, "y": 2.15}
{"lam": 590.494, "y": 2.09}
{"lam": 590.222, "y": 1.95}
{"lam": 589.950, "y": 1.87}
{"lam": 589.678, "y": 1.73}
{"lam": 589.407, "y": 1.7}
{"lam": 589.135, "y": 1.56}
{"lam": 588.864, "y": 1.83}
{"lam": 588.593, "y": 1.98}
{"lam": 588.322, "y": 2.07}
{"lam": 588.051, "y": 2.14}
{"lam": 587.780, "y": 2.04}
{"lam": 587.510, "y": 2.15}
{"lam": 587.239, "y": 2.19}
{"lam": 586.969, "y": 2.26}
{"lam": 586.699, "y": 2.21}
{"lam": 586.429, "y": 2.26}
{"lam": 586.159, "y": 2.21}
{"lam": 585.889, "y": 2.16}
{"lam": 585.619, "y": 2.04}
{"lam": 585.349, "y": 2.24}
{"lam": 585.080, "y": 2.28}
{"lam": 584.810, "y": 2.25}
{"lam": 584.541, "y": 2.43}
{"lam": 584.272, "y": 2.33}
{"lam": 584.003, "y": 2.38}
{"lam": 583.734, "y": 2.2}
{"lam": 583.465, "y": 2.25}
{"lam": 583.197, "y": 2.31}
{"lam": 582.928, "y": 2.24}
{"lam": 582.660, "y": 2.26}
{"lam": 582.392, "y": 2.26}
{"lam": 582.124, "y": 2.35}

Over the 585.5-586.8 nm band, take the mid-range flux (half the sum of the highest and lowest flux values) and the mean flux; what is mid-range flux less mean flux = -0.026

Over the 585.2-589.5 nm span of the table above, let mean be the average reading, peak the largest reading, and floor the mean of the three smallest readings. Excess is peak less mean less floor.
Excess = -1.5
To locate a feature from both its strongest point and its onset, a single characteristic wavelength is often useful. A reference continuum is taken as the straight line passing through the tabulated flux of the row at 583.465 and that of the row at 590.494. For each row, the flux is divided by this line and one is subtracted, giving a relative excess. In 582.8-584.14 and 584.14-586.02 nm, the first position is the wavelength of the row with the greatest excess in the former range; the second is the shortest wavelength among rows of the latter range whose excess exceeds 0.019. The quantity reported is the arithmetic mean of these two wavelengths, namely 584.14 nm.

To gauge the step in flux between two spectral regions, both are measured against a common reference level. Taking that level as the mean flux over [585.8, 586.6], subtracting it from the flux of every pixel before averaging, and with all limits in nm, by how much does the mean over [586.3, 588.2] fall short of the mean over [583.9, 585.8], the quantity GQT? 0.10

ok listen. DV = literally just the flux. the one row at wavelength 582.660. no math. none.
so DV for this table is 2.26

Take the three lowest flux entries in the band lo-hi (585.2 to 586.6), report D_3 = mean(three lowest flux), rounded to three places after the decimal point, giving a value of 2.137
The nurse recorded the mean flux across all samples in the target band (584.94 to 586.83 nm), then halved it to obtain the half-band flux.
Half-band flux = 1.10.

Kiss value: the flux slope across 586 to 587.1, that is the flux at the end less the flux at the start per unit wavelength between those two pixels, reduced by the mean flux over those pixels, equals -2.17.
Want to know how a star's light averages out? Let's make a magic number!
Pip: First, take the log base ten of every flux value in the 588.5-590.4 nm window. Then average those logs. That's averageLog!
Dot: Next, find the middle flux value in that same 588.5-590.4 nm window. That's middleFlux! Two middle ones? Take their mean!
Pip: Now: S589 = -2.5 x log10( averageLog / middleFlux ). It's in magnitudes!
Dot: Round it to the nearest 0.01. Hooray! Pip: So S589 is 2.14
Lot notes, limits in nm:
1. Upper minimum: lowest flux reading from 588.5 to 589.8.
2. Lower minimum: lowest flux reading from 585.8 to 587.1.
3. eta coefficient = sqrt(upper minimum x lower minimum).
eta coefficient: 1.84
